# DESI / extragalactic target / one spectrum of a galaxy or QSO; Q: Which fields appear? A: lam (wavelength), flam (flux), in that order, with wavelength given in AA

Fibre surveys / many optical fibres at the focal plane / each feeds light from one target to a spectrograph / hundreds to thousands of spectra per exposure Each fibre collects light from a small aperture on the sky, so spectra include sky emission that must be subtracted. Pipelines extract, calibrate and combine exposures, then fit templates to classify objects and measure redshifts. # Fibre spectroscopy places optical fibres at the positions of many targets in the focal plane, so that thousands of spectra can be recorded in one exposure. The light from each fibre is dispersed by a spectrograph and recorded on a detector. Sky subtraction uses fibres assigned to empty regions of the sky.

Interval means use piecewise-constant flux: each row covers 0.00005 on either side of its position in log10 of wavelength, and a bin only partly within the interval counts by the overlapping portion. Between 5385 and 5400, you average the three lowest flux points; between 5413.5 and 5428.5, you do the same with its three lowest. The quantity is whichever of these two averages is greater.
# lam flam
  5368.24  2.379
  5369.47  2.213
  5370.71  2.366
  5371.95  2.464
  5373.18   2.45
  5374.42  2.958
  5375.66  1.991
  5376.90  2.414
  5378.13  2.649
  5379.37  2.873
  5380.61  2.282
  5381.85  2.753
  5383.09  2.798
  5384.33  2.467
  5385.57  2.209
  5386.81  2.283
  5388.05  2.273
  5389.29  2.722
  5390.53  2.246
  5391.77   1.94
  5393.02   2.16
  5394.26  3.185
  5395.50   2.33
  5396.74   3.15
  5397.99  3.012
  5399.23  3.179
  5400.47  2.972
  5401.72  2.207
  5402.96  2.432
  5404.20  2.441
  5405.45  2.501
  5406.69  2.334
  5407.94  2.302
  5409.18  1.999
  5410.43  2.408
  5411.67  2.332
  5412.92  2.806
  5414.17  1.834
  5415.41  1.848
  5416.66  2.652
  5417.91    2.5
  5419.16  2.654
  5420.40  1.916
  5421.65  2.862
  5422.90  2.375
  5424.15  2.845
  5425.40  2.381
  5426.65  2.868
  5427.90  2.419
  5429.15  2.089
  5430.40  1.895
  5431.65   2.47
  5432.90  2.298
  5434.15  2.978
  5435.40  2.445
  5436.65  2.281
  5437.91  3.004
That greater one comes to 2.10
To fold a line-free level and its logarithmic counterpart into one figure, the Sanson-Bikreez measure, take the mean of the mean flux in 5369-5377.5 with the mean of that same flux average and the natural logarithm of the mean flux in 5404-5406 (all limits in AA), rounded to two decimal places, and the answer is 2.03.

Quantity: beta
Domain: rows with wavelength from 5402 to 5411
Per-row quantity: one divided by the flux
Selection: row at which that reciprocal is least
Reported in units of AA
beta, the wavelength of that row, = 5405.45 AA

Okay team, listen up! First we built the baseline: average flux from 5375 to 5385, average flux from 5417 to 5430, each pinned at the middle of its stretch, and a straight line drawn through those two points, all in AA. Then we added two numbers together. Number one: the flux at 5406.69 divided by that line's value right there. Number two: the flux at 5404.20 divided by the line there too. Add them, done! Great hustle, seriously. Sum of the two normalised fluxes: 1.91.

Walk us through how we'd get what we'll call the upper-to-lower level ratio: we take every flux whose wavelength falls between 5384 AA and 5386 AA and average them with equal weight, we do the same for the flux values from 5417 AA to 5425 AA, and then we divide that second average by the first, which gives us 1.08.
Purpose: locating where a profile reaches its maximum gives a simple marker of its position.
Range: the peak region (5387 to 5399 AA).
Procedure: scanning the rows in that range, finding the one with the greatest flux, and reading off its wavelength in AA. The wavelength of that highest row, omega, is 5394.26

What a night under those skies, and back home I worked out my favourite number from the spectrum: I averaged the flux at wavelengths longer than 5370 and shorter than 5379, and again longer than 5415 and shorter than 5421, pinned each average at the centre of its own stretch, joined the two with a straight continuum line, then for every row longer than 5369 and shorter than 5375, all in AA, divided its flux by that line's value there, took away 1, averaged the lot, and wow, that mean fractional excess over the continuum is 0.00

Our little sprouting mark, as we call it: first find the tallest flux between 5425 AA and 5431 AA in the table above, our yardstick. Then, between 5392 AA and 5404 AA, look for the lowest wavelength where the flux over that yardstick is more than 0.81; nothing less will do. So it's 5394.26 AA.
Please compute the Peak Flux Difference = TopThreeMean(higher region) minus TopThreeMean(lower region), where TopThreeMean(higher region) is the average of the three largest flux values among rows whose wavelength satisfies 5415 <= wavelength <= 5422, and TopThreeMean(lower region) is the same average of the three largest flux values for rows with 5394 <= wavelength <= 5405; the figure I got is -0.45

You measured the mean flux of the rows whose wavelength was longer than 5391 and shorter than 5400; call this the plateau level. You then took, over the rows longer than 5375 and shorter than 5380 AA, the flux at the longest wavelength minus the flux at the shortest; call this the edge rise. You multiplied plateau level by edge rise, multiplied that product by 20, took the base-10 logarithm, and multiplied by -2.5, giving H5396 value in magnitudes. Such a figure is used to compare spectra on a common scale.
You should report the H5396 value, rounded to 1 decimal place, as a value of -4.2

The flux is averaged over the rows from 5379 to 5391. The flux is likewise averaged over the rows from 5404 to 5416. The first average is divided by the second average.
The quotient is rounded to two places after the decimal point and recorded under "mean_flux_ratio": 1.09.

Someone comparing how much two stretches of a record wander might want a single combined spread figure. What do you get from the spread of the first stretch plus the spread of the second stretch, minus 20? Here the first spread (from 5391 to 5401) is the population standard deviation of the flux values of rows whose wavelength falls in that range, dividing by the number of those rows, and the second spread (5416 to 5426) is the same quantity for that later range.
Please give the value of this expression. -19.23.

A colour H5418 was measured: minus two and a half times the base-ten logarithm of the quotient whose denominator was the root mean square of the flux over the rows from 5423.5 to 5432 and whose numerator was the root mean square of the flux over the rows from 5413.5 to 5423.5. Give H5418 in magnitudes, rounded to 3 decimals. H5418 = 0.038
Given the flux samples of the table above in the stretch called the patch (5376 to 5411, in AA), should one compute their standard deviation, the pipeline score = 0.35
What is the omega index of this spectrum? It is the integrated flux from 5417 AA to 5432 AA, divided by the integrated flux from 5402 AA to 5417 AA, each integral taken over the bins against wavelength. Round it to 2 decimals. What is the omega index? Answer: 1.05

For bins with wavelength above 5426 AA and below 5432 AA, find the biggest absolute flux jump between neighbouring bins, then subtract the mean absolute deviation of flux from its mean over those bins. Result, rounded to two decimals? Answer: 0.29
